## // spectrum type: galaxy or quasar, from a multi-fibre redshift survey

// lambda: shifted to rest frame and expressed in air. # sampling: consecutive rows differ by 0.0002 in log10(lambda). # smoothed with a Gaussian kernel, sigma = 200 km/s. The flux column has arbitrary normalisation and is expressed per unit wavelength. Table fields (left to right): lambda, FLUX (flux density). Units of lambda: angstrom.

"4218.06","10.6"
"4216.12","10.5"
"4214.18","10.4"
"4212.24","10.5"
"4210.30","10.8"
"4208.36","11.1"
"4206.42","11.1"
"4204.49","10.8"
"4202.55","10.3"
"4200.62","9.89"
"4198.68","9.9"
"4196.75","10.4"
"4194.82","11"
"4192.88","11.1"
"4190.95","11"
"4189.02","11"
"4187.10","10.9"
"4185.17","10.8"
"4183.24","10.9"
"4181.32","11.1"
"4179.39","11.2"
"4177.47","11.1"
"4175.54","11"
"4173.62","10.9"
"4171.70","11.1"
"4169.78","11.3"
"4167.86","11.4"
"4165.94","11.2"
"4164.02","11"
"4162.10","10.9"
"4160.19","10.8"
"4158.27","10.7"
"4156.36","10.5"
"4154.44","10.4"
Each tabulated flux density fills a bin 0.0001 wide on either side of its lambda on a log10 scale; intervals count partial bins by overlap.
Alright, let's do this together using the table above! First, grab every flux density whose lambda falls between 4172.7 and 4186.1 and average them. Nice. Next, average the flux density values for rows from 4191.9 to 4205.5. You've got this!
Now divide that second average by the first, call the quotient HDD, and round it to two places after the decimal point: 0.95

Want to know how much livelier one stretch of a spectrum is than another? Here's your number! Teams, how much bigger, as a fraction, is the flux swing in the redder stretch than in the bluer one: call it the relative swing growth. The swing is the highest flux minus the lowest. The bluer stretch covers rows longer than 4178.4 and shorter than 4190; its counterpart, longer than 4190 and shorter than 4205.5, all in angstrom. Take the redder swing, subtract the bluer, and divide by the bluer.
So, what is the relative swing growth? 2.0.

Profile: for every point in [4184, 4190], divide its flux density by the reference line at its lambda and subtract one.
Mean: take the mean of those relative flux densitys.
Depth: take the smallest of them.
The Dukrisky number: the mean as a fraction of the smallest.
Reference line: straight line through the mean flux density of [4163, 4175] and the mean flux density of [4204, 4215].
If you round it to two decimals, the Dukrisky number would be 0.42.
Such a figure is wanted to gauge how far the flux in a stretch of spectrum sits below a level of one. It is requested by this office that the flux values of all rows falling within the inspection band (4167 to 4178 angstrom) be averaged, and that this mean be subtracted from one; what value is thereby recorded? -10.1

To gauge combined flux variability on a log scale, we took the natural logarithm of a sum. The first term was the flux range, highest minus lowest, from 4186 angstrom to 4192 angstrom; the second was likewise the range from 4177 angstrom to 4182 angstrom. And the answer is -1.6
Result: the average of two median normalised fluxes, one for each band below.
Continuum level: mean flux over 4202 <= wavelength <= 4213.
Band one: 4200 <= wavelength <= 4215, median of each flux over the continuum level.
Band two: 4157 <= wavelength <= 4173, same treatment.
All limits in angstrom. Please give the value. 1.01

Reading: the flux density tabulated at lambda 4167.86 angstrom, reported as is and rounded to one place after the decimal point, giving 11.4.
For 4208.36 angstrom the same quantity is 11.1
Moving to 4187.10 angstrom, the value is 10.9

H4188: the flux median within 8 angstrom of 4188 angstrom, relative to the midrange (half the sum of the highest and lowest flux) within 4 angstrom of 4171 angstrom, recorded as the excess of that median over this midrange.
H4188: -0.15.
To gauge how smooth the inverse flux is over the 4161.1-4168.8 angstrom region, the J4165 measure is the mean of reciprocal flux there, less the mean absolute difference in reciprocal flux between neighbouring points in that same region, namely 0.0886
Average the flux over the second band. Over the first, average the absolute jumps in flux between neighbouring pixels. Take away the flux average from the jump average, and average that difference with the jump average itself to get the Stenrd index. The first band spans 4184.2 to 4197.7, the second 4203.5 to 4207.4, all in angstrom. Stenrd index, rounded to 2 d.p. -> -5.31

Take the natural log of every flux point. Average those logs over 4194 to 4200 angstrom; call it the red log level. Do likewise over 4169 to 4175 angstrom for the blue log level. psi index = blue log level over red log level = 1.03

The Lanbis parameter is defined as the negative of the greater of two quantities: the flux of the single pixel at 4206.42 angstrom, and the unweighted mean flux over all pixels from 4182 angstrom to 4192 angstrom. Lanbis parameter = -11.1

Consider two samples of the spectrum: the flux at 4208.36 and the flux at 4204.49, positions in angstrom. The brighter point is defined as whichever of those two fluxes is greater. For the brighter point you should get 11.1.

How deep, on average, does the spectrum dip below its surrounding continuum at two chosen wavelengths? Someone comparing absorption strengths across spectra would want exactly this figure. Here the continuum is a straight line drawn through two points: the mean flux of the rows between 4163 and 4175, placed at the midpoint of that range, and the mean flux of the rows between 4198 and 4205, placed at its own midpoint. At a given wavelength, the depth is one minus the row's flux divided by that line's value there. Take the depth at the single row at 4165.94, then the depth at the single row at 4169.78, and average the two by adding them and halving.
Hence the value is -0.007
